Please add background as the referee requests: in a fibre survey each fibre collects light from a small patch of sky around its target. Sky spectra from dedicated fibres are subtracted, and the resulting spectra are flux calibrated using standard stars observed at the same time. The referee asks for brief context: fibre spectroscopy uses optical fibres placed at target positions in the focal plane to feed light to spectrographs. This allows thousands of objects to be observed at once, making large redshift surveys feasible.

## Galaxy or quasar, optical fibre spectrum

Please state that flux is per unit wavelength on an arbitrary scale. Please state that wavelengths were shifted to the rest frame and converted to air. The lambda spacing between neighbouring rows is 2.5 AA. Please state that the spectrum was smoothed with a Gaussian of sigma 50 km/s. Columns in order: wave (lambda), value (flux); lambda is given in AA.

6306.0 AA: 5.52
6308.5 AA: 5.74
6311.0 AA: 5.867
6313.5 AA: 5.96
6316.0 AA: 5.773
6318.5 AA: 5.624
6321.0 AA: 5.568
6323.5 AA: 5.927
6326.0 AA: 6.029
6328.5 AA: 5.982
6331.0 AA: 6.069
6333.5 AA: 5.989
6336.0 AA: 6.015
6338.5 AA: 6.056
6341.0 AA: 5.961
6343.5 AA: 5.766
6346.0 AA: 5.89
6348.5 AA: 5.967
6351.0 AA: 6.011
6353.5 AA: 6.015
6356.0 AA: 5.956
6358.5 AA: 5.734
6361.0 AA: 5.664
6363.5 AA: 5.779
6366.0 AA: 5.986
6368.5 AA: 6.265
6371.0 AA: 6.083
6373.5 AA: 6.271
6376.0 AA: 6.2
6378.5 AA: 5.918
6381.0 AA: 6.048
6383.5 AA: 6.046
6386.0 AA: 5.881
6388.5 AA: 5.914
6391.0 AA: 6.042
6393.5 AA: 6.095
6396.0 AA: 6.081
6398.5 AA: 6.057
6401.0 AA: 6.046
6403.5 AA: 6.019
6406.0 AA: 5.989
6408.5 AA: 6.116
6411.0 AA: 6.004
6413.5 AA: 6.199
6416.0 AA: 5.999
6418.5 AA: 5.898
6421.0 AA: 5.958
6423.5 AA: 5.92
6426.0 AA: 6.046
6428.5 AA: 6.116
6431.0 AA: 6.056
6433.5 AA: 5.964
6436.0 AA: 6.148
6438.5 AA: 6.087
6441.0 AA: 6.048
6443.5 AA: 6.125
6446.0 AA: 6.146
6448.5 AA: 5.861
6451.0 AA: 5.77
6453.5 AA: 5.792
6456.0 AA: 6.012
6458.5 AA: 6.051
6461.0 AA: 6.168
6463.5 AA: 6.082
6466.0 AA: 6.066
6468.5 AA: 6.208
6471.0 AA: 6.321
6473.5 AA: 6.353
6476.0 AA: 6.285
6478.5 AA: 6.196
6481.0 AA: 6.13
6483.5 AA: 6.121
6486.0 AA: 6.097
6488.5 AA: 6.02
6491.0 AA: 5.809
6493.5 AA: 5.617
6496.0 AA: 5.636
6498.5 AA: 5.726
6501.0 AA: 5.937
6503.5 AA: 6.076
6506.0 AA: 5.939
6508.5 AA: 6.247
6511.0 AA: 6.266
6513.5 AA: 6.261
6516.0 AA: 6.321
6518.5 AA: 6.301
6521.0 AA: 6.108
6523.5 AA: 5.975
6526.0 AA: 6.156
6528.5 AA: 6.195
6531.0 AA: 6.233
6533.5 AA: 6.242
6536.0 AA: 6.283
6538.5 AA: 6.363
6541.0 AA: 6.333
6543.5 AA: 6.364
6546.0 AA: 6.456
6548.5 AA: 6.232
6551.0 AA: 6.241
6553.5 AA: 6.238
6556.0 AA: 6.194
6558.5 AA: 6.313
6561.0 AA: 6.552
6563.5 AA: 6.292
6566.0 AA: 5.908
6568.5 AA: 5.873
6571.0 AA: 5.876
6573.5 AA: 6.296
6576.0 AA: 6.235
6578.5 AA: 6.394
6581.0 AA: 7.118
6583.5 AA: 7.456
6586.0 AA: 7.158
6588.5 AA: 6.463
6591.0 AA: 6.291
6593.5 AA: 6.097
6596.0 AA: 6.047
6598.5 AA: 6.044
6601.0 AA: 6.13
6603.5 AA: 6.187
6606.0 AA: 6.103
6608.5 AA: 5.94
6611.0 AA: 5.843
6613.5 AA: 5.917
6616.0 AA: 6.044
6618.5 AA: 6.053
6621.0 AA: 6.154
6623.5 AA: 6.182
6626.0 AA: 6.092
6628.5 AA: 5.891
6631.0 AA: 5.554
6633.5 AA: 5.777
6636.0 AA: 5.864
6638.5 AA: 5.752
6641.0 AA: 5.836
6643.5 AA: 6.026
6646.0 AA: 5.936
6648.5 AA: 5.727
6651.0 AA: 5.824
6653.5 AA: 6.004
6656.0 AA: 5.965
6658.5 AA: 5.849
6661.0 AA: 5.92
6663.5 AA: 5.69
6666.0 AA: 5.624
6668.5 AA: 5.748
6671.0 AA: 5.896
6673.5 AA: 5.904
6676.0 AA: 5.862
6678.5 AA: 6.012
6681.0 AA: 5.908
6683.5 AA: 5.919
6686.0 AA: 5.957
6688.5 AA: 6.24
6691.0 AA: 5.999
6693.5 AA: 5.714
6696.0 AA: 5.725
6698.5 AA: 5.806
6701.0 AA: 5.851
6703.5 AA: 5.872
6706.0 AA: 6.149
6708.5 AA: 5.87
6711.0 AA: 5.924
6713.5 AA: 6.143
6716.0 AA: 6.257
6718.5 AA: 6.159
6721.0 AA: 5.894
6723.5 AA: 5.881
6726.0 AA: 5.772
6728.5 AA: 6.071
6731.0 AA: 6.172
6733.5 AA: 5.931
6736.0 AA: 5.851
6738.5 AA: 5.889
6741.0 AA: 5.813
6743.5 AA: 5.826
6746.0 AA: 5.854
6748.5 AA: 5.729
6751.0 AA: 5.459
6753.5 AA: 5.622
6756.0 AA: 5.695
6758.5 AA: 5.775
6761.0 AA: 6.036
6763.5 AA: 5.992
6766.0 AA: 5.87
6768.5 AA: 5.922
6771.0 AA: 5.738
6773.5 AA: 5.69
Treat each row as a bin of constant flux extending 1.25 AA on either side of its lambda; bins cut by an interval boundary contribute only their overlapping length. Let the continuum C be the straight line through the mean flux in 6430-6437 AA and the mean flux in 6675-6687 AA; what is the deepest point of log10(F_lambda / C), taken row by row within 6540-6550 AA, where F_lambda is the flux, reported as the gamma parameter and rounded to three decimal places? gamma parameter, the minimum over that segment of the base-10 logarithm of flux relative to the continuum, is 0.017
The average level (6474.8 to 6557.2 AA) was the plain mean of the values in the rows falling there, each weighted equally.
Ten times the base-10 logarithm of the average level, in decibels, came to 7.88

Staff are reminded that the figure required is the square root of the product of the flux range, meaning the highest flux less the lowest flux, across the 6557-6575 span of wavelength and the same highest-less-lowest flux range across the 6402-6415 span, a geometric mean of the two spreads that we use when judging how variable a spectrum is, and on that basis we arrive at 0.38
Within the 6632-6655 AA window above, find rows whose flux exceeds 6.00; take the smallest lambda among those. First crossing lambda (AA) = 6643.5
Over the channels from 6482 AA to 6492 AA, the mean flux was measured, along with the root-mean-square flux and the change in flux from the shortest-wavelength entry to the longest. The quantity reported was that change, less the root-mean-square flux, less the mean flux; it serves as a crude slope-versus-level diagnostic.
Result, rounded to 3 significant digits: -12.3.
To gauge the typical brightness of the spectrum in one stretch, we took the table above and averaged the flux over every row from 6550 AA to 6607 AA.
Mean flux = 6.3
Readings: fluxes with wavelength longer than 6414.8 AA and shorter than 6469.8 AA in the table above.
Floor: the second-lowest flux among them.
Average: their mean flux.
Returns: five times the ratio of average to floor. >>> 5.200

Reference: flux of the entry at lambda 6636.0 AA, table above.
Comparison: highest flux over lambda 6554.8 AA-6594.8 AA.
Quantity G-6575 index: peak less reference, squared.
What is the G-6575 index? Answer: 2.53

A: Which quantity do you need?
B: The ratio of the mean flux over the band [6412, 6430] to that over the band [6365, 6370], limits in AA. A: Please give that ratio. 0.98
